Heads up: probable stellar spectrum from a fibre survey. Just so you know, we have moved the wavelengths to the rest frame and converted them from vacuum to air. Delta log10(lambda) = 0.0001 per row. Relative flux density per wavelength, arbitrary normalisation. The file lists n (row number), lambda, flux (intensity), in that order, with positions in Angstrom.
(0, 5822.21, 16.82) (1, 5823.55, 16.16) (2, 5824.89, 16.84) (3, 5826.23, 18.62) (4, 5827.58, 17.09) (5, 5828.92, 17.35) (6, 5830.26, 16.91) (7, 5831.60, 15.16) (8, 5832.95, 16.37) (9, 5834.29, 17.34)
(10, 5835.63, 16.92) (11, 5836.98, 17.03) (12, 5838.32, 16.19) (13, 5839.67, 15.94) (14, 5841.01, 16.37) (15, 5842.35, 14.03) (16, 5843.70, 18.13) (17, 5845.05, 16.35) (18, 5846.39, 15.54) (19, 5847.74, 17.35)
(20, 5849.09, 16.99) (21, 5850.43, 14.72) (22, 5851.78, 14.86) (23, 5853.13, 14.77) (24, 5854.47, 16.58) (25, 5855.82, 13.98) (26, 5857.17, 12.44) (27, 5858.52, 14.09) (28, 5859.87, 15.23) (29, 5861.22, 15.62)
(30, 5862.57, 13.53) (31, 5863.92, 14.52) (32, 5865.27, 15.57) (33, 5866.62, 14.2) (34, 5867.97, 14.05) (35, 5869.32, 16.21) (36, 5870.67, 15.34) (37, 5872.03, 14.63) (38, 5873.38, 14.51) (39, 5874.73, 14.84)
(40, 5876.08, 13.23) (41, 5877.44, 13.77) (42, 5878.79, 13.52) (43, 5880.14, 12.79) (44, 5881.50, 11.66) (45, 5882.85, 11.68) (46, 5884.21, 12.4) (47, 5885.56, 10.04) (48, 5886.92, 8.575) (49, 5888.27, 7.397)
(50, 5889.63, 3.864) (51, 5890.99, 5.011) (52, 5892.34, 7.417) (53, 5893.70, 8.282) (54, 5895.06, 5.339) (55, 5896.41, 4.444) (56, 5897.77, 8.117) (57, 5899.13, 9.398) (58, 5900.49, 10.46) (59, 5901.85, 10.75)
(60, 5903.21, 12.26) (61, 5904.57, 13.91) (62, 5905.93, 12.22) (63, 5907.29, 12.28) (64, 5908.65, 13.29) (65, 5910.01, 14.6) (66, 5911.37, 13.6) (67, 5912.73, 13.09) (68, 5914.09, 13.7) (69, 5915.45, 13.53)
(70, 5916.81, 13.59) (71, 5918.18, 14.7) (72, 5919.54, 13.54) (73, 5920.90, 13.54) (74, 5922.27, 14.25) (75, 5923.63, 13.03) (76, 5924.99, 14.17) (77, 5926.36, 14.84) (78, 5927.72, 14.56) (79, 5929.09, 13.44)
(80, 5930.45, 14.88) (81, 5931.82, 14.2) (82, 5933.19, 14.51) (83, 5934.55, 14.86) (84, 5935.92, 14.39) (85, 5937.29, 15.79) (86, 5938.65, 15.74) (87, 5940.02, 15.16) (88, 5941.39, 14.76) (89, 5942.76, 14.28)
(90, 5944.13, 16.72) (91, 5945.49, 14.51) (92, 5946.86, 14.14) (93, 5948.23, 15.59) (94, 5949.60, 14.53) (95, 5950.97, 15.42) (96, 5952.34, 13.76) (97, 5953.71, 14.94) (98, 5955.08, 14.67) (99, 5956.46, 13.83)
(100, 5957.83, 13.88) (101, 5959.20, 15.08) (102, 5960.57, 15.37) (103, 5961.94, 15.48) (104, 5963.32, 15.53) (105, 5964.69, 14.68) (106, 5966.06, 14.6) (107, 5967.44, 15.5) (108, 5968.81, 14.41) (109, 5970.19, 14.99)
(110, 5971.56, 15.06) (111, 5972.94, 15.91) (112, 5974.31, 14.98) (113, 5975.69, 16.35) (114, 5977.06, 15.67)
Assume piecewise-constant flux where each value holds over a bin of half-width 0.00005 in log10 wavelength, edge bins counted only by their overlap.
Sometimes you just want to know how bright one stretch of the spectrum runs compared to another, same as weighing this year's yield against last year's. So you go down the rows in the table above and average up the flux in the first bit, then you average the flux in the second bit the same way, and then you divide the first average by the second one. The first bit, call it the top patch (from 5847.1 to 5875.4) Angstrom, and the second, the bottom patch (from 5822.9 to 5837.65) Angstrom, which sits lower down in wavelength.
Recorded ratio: 0.89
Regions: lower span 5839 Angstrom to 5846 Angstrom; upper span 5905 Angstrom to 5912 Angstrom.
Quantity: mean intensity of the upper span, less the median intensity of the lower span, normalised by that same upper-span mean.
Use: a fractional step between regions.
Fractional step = -0.24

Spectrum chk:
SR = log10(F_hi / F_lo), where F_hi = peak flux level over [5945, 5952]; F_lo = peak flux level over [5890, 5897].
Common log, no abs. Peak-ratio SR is 0.27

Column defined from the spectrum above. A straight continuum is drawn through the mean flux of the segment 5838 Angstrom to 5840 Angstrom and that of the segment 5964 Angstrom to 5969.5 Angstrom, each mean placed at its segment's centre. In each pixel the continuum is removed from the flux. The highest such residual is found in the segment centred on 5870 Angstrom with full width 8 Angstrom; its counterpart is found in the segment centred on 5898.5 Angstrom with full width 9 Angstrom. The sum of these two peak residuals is -4.2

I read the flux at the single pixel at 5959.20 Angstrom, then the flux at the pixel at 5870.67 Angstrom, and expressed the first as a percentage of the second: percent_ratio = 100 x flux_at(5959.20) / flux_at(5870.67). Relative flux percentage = 98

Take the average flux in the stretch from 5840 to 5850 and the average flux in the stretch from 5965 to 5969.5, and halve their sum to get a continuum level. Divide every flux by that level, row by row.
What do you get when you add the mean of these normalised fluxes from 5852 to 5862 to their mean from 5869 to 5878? 1.88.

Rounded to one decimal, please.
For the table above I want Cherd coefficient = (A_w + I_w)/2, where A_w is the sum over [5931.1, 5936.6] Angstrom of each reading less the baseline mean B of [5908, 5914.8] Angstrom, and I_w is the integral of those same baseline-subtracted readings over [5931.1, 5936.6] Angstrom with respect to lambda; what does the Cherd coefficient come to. 3.9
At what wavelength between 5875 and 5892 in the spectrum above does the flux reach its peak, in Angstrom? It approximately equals 5877.44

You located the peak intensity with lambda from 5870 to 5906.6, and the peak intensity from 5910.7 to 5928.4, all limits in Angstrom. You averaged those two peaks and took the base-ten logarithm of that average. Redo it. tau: 1.18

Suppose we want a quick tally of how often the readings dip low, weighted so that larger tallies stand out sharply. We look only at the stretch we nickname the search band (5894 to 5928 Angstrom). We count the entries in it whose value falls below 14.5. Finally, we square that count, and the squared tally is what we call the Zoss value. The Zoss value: 441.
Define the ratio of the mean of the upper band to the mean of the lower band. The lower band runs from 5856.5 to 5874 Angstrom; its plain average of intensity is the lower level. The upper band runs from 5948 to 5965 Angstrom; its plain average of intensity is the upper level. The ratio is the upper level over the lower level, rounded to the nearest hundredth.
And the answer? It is 1.01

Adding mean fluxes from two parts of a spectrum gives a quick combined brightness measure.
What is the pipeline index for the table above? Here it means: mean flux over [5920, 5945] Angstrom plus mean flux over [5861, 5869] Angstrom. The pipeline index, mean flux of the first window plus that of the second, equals 29.2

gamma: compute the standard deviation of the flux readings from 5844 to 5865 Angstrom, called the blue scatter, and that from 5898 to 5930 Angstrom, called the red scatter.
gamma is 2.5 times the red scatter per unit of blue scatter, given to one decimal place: 2.6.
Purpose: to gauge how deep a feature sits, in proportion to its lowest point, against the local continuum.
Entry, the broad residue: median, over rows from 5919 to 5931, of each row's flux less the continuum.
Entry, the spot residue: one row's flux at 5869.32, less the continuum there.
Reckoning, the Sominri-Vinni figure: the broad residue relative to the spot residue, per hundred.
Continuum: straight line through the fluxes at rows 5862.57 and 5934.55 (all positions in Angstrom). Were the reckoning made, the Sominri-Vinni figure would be -20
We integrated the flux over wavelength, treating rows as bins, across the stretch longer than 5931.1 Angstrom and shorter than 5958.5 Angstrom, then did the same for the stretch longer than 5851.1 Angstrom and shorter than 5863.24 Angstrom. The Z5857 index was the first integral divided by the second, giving 2.3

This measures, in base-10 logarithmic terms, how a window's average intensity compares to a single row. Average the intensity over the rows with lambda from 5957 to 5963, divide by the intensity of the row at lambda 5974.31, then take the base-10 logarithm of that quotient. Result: 0.00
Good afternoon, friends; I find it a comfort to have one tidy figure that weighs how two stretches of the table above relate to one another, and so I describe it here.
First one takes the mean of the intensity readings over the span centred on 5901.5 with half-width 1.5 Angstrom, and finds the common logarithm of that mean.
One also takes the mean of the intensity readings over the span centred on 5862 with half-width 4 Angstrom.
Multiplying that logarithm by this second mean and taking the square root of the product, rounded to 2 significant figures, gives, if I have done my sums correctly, 3.9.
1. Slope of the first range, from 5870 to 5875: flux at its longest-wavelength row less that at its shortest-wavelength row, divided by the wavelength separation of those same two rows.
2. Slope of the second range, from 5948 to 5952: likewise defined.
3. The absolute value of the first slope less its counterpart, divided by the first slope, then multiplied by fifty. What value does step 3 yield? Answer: -25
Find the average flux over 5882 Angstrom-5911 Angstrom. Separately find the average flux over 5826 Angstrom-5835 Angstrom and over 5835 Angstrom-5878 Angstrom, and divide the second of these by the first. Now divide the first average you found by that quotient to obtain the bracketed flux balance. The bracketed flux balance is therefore 11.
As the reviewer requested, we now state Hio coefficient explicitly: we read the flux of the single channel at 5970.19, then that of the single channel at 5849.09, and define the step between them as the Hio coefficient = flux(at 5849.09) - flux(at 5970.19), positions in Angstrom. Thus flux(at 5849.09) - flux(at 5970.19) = 2.0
